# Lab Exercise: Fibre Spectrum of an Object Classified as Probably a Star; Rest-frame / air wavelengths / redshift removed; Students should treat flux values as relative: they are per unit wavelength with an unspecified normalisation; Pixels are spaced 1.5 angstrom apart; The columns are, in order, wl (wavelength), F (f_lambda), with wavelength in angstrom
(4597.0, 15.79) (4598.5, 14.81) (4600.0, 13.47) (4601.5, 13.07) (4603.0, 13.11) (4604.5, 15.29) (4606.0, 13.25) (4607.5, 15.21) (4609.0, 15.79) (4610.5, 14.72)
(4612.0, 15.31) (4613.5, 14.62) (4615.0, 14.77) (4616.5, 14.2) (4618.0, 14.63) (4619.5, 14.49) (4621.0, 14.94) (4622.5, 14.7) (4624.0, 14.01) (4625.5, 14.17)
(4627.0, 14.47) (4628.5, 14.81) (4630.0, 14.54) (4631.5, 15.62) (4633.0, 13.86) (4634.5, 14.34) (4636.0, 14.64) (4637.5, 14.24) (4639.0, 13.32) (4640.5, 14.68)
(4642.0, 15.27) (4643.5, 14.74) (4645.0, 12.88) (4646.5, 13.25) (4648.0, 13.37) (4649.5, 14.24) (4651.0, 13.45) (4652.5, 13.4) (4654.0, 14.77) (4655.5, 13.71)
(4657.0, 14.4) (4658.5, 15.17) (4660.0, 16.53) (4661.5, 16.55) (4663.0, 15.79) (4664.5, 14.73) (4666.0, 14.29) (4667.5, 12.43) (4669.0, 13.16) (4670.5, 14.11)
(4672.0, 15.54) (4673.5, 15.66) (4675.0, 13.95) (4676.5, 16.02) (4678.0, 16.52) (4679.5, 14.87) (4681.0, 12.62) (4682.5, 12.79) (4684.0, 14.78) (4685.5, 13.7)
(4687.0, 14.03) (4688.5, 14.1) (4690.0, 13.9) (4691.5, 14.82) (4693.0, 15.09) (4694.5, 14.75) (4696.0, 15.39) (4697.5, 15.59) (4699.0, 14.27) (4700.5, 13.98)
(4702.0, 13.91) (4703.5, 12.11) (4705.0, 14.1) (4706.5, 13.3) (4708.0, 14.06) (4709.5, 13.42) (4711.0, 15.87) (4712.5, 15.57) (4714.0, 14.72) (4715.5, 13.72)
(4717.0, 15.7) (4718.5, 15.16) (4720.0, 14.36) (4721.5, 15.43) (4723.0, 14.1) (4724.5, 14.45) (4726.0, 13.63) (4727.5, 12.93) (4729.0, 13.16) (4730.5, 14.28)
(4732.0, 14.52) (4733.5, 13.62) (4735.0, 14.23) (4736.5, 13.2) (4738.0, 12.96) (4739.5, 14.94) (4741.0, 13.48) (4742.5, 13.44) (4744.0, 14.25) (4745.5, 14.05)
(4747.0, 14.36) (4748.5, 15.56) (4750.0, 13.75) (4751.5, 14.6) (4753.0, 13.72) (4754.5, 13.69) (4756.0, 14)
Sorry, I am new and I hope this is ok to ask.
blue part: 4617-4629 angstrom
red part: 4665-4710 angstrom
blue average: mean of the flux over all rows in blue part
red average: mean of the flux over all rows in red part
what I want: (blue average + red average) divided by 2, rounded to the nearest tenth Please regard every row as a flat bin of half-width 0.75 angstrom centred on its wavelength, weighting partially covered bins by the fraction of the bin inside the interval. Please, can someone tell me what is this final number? 14.4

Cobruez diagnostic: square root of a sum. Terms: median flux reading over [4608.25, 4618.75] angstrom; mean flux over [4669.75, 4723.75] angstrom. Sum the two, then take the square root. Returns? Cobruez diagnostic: 5.41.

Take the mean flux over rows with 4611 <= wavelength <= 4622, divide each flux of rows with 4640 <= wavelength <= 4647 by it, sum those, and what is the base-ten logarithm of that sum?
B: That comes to 0.683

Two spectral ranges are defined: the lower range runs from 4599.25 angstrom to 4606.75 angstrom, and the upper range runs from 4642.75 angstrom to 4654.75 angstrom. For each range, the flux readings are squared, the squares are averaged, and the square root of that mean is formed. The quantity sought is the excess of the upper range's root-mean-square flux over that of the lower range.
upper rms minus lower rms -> 0.12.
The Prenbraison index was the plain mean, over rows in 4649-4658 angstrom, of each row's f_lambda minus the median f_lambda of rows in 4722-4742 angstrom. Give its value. 0.4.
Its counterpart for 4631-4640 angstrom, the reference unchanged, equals 0.7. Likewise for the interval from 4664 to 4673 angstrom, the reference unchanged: 0.4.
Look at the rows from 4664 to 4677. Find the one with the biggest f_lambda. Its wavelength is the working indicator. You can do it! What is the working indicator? 4676.5 angstrom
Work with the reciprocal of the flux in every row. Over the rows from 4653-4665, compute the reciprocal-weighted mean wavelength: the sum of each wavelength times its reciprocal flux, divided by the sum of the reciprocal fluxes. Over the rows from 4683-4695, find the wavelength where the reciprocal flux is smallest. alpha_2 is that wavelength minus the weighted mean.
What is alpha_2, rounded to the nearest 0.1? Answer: 33.9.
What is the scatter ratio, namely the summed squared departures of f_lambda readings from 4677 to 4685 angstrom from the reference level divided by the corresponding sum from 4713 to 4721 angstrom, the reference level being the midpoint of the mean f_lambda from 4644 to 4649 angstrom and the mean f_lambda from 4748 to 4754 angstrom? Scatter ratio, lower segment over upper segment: 1.8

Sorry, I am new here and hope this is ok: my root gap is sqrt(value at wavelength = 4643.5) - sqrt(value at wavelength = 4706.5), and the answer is 0.19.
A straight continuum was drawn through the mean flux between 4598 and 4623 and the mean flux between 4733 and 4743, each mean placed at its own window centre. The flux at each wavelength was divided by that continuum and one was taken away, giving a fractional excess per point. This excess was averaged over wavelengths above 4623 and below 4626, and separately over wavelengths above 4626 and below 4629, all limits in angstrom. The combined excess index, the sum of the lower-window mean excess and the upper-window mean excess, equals 0.00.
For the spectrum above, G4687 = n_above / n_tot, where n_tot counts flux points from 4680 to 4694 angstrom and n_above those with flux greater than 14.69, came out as 0.33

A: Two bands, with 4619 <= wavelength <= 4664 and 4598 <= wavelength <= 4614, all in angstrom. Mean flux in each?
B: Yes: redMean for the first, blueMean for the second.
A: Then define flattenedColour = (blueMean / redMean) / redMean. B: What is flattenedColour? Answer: 0.069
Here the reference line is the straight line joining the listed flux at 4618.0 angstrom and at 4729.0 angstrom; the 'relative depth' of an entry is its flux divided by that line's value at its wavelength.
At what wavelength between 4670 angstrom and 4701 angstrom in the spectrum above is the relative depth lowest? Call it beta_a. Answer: 4681.0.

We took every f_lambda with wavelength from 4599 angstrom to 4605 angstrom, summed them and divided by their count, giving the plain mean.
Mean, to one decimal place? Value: 13.7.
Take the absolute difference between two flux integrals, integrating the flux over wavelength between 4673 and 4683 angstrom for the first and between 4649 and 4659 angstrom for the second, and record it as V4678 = 5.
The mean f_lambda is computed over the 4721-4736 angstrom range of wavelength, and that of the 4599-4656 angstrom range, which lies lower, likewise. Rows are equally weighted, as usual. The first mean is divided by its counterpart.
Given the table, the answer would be 0.98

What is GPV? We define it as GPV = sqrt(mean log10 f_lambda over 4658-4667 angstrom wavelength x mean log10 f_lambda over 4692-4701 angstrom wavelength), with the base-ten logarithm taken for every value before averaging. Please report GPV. 1.18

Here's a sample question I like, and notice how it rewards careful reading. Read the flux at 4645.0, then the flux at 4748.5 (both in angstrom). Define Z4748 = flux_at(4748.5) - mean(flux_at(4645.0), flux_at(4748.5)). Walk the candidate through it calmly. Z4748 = 1.3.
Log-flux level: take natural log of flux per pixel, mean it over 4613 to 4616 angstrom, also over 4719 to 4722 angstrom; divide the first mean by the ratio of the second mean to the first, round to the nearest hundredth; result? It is 2.67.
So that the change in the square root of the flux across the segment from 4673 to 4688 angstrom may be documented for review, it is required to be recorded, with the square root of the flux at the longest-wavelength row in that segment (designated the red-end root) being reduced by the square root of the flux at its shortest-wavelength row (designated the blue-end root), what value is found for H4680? -0.21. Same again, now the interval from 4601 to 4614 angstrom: 0.21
